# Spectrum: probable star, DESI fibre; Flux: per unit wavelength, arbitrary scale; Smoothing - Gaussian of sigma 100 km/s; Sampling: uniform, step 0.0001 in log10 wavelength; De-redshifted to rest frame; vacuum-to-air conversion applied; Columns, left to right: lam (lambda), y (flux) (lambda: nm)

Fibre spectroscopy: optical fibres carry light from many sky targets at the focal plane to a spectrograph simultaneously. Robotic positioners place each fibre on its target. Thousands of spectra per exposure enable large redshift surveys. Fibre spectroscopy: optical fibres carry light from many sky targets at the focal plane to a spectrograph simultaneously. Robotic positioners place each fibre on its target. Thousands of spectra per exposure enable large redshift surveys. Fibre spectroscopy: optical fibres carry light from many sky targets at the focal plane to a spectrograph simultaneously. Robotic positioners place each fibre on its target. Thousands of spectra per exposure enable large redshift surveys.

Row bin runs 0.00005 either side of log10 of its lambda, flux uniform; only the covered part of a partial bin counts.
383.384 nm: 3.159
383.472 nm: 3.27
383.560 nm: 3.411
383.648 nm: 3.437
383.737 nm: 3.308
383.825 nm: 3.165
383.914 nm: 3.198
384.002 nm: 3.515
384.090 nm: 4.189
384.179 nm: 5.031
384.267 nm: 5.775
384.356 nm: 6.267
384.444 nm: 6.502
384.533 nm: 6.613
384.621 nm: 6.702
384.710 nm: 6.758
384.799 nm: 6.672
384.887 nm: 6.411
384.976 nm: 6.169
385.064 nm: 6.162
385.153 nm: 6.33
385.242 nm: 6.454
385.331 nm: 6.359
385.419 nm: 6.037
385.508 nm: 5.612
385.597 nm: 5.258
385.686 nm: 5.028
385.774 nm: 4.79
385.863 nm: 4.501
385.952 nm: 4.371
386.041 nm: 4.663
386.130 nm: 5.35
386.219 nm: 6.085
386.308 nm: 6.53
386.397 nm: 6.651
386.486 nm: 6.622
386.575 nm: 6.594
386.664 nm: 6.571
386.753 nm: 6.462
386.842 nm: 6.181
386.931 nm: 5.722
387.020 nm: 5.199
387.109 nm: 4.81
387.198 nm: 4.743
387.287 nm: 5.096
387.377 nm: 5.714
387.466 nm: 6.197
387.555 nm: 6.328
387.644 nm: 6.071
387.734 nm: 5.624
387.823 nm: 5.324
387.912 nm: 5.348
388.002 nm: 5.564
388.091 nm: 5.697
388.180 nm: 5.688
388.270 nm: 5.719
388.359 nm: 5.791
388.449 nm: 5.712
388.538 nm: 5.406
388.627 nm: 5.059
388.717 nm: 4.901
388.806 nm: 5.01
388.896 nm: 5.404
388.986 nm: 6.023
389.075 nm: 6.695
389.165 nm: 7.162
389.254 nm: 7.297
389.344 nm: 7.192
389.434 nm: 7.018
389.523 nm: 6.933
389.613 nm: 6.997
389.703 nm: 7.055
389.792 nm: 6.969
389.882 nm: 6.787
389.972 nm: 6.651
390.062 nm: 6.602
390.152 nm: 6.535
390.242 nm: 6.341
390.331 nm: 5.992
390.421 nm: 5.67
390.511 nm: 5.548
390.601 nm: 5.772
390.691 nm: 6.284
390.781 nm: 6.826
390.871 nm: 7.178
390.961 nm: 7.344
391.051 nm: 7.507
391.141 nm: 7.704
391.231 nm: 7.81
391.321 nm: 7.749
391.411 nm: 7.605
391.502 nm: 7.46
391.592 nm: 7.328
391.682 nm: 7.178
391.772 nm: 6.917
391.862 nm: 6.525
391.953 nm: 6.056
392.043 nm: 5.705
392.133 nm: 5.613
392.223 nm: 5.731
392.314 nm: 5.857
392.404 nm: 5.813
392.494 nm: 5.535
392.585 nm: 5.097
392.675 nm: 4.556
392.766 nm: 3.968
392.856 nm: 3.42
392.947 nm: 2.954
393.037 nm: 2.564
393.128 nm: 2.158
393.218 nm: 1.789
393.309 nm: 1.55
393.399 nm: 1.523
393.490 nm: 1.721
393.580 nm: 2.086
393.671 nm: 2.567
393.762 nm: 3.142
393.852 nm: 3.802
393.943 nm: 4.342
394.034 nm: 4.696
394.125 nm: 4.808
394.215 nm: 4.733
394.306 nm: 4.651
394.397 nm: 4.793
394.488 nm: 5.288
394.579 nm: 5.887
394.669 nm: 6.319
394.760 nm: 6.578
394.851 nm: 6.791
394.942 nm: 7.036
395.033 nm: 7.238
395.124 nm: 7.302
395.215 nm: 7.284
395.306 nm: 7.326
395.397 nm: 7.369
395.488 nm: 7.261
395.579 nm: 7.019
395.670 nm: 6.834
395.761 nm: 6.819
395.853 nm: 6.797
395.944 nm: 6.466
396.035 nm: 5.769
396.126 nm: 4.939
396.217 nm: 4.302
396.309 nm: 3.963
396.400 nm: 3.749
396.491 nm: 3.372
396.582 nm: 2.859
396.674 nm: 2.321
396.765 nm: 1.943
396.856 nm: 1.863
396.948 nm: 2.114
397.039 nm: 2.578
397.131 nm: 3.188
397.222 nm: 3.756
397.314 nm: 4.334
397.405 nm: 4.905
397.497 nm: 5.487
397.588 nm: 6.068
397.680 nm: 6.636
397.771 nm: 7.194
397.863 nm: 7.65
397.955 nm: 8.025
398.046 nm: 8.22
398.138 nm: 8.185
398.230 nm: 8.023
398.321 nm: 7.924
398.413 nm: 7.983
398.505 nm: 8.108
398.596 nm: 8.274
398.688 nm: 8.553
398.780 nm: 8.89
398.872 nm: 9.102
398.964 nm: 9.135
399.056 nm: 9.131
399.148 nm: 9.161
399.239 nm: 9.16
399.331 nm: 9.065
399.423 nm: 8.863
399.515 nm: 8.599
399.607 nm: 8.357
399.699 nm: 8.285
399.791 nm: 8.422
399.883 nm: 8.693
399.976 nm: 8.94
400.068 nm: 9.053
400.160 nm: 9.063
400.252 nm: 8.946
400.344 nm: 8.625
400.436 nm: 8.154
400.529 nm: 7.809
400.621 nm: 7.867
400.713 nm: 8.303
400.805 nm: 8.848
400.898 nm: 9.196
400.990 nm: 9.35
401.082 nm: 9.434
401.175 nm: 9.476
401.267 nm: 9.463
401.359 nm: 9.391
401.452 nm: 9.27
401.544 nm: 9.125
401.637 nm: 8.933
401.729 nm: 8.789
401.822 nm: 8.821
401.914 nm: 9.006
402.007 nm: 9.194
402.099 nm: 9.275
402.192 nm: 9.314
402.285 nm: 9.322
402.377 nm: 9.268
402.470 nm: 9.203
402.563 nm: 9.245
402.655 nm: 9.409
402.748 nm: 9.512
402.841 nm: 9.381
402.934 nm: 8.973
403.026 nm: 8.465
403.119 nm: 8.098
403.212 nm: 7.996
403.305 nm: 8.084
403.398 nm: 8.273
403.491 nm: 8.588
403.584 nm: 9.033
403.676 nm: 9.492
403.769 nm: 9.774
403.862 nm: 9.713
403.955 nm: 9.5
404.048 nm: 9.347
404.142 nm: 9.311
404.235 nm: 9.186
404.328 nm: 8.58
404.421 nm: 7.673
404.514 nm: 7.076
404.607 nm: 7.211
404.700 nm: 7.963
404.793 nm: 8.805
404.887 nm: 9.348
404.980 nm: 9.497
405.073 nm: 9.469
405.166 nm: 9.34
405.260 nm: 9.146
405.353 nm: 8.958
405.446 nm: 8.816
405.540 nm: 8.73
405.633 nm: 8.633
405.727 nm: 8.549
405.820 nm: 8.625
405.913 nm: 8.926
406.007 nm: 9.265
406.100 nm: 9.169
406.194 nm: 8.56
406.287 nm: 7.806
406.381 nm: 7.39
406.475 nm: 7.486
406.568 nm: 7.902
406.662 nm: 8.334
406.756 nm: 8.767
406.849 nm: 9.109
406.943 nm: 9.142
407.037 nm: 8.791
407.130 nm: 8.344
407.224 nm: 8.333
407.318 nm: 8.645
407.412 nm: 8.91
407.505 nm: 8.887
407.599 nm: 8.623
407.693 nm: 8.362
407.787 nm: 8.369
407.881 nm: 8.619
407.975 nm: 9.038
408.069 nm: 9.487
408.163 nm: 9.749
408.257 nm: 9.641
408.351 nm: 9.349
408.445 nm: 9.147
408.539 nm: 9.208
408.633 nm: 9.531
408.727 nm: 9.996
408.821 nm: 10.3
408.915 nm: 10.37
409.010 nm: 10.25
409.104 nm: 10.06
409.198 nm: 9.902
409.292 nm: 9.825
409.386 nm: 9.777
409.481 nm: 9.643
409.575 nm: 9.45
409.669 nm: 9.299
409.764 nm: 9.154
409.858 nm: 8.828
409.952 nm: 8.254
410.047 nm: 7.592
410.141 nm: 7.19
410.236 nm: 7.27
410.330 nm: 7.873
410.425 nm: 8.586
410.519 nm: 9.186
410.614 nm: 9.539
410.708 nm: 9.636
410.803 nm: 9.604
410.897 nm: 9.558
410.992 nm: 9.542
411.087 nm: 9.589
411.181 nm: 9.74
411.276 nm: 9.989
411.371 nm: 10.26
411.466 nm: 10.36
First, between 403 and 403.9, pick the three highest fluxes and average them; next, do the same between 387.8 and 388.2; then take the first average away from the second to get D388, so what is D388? -4.0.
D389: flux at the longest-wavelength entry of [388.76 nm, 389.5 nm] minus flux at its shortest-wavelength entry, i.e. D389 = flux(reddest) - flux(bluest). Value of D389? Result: 2.0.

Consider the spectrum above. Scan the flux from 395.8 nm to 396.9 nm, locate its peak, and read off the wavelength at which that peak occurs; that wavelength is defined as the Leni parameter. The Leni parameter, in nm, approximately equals 395.853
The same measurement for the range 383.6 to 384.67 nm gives 384.621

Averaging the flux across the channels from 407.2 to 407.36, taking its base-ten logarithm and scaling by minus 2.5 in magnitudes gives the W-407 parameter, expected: -2.32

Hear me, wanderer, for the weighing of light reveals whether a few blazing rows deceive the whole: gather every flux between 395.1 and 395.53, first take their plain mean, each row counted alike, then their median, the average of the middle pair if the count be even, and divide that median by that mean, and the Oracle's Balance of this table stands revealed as 0.999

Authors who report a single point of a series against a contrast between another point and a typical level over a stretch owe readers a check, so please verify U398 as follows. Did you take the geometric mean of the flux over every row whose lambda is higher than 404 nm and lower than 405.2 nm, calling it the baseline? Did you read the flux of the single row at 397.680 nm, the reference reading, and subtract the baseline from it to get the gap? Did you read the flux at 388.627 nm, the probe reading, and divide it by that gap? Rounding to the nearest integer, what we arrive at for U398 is -3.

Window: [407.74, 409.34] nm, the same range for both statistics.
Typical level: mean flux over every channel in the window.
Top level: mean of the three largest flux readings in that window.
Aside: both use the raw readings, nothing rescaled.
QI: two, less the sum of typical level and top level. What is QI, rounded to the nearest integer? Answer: -18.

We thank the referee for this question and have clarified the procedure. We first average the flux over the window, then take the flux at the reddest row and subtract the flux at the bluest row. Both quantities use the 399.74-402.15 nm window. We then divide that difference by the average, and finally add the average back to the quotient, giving 9.00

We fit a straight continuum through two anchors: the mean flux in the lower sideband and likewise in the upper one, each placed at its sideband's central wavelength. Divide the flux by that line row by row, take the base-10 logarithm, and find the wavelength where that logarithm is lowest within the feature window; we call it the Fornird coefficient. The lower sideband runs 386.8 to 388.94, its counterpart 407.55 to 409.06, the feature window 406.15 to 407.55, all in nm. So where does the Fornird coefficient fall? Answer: 406.381 nm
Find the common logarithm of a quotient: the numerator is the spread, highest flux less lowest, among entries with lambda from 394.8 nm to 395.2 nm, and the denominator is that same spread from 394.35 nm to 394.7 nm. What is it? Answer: -0.48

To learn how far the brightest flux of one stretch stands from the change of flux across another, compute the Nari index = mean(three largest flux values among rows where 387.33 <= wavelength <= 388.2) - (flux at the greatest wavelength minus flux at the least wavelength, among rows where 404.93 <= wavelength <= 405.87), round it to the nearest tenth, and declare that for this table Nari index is 7.1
